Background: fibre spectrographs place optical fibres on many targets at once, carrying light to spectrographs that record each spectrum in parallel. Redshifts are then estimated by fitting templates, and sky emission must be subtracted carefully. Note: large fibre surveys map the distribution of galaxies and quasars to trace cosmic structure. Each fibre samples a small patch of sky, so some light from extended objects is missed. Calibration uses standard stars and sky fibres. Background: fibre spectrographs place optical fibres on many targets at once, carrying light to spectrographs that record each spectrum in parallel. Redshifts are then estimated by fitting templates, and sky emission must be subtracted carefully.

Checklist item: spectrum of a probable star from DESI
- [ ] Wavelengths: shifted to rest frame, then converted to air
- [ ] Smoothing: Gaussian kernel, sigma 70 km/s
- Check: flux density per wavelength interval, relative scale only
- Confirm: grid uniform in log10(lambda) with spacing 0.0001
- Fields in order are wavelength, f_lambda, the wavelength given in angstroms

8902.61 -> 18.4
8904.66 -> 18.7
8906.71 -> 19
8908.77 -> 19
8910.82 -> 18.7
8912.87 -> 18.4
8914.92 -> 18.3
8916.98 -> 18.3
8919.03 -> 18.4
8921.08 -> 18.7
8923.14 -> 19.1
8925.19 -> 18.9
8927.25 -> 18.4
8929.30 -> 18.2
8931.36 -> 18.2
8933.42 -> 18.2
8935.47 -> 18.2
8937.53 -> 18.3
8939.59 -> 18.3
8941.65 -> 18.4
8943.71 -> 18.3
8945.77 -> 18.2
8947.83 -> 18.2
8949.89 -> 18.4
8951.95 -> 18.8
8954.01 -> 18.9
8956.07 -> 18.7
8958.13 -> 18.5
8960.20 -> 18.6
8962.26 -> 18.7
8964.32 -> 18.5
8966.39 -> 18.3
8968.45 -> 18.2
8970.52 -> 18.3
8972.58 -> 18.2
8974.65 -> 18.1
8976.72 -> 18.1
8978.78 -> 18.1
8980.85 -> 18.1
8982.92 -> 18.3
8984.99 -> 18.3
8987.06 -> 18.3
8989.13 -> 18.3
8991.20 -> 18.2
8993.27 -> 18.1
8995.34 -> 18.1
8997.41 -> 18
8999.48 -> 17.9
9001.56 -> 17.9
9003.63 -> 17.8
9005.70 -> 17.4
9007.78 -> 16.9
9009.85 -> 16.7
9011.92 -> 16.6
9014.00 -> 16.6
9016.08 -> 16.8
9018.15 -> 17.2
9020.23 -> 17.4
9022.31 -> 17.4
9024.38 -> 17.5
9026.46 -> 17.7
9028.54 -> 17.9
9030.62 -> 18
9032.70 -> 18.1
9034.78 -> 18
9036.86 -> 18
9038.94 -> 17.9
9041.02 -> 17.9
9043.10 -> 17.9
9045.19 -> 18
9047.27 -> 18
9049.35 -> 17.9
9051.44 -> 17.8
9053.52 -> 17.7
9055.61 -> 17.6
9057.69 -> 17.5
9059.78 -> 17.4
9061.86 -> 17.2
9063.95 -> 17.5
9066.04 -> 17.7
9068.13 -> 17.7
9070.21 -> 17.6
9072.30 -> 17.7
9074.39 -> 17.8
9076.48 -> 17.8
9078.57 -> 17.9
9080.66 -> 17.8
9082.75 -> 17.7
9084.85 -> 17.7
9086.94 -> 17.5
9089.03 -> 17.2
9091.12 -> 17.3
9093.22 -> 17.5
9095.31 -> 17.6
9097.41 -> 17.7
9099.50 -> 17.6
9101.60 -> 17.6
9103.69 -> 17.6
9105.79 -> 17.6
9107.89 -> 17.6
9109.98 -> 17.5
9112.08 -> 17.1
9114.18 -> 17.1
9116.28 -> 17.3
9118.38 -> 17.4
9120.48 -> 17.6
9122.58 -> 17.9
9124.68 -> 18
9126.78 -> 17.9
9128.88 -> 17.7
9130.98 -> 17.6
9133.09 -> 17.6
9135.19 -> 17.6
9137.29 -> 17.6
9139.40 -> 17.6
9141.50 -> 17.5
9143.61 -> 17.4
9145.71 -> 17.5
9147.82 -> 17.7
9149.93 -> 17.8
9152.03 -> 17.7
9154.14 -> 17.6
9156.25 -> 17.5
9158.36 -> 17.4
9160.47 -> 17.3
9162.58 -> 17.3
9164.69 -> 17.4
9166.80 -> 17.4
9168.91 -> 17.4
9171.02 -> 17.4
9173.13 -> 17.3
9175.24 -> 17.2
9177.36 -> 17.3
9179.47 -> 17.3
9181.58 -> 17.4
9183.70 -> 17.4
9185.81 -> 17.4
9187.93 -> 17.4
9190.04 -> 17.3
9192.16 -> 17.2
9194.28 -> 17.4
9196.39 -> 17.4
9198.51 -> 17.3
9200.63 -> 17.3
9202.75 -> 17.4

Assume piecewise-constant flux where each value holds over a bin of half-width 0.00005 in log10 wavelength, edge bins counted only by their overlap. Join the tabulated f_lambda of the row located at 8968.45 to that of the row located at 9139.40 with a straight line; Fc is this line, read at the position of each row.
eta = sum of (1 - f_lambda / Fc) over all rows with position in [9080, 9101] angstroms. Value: 0.12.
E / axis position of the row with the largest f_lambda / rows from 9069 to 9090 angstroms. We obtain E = 9078.57 angstroms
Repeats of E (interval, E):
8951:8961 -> 8954.01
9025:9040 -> 9032.70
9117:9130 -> 9124.68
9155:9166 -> 9156.25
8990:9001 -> 8991.20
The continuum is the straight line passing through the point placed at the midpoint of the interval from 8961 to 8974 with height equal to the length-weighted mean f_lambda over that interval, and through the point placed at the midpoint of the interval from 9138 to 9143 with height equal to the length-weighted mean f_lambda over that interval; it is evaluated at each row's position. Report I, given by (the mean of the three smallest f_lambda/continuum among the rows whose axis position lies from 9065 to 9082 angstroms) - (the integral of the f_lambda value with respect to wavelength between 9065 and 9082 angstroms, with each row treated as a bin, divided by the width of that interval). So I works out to -16.8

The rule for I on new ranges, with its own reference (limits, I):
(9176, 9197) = -16.4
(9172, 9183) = -16.3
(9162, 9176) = -16.4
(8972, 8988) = -17.2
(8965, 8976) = -17.2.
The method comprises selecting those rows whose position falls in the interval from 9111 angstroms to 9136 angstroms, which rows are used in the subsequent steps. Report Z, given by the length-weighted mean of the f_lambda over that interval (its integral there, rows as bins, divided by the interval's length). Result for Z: 17.6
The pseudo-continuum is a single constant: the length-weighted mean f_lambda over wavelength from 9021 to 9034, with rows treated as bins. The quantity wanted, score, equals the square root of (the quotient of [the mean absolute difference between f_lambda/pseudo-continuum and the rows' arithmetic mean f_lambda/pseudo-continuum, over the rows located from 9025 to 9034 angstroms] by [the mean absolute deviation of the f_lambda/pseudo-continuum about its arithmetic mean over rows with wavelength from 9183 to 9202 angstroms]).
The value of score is 1.4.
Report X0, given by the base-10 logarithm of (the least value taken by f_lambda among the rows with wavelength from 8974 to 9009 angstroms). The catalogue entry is 1.228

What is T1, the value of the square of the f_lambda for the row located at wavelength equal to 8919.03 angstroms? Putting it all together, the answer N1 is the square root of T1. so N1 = 18.4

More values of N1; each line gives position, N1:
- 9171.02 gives 17.4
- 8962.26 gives 18.7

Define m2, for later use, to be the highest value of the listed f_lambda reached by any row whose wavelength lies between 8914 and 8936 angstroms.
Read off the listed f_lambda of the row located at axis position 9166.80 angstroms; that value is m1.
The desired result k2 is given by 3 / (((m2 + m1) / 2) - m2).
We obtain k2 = -4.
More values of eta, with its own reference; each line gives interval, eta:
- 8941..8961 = -0.13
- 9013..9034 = 0.30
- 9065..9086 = 0.05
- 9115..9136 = -0.01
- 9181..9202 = 0.04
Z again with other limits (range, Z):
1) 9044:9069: 17.7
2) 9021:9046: 17.9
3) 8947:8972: 18.5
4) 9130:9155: 17.6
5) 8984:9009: 17.9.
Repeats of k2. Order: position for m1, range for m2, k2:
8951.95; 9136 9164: 6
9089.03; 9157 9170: -30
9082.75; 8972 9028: -10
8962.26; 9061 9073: 6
